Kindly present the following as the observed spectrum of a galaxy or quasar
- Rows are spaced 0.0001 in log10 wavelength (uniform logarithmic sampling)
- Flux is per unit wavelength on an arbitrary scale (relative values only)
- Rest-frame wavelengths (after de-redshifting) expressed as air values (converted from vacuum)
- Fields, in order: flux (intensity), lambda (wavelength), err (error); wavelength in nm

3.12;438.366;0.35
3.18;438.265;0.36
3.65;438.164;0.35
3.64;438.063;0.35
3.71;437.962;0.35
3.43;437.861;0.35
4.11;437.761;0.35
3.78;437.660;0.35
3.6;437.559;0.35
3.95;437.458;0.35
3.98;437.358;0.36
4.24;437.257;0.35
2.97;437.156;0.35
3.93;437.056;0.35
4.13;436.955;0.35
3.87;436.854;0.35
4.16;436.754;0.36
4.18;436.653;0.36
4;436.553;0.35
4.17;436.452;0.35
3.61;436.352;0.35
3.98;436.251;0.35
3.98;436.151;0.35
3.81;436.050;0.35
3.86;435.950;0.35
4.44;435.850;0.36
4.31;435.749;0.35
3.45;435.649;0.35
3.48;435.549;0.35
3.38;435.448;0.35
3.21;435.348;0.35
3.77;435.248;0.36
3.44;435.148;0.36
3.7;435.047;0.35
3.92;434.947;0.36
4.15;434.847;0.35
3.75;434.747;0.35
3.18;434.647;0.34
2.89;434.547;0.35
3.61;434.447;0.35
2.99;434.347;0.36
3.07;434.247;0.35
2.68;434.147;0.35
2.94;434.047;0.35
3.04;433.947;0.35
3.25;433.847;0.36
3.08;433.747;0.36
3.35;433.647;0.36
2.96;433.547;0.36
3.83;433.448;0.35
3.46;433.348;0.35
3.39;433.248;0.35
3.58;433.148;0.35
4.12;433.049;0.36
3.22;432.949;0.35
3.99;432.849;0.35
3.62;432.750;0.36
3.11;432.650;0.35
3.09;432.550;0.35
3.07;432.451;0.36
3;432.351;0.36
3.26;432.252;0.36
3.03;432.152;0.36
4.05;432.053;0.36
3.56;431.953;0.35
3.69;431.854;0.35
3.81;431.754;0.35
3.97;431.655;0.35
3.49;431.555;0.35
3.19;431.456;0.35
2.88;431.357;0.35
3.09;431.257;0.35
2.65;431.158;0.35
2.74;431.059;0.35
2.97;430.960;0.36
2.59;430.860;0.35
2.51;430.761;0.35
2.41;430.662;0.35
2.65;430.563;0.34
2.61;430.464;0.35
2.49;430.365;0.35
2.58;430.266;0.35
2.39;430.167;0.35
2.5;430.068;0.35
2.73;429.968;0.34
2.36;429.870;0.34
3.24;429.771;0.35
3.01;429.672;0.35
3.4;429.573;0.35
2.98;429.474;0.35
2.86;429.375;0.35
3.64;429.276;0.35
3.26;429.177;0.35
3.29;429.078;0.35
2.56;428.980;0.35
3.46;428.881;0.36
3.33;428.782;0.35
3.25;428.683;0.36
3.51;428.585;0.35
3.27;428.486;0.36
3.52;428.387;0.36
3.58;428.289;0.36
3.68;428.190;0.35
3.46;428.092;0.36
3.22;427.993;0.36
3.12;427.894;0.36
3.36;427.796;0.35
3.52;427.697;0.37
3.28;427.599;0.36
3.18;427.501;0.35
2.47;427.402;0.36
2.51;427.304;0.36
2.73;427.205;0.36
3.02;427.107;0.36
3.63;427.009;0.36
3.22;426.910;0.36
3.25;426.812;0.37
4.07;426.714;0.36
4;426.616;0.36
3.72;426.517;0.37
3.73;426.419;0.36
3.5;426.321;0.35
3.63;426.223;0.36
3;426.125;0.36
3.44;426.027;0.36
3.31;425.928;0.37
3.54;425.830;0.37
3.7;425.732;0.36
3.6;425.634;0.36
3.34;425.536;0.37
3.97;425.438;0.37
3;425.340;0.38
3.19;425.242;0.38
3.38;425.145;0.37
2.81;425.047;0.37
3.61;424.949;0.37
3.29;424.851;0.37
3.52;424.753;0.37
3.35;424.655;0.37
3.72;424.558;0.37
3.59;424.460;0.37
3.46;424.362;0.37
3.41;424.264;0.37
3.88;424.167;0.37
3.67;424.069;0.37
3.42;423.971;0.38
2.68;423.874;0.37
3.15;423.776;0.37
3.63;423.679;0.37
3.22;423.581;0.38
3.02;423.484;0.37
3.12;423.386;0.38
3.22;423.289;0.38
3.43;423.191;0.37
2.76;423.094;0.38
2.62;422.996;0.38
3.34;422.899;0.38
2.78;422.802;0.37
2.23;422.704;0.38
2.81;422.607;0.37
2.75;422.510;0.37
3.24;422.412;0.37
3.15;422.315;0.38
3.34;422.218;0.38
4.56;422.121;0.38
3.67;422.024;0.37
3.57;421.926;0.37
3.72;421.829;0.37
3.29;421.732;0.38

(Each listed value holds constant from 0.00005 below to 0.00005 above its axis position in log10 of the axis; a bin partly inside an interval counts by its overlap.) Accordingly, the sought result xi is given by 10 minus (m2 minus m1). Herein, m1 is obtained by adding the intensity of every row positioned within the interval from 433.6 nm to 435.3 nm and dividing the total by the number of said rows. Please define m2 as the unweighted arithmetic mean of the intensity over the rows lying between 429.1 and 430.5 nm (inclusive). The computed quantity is 10.5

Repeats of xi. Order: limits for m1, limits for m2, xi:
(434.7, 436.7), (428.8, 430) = 10.8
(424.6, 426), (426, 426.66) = 9.8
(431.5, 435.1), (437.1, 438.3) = 9.7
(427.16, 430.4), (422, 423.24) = 10.0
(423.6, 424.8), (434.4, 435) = 9.9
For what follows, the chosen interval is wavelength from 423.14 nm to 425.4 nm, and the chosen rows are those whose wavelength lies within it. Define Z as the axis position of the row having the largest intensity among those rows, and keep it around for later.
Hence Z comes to 424.167 nm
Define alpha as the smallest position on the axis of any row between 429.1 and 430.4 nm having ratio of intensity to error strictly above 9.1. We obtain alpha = 429.177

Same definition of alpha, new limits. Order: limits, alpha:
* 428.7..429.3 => 428.782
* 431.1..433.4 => 431.456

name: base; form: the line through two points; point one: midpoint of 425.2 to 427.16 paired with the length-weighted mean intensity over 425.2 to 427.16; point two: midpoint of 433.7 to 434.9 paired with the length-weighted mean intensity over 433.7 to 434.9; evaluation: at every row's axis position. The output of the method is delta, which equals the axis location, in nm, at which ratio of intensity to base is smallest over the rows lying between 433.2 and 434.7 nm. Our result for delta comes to 434.147 nm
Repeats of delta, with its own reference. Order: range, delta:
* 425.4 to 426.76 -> 426.125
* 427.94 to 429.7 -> 428.980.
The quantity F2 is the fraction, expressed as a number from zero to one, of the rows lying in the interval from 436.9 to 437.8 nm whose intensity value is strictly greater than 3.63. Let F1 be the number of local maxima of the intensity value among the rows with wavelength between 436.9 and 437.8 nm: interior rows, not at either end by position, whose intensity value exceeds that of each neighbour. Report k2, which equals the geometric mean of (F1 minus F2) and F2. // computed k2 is 0.42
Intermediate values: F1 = 1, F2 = 0.8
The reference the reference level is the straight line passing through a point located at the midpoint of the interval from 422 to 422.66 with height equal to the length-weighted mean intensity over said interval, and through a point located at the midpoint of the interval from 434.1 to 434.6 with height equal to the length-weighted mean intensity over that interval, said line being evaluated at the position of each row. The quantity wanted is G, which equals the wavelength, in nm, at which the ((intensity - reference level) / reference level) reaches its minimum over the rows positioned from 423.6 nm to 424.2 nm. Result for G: 423.874 nm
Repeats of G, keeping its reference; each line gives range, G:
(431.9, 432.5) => 432.351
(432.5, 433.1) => 432.550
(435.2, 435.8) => 435.348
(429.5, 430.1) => 429.870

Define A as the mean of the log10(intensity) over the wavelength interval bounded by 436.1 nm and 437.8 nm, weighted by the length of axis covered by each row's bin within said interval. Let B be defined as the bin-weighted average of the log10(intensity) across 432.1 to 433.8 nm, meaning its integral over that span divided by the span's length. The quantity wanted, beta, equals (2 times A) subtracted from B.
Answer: -0.66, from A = 0.591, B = 0.525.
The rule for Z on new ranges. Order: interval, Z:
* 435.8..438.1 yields 435.850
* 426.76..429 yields 428.190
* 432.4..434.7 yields 433.049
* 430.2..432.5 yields 432.053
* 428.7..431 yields 429.276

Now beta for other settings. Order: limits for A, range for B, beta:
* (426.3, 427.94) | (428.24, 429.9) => -0.53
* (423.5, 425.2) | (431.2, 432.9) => -0.53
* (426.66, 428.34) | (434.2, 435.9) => -0.47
